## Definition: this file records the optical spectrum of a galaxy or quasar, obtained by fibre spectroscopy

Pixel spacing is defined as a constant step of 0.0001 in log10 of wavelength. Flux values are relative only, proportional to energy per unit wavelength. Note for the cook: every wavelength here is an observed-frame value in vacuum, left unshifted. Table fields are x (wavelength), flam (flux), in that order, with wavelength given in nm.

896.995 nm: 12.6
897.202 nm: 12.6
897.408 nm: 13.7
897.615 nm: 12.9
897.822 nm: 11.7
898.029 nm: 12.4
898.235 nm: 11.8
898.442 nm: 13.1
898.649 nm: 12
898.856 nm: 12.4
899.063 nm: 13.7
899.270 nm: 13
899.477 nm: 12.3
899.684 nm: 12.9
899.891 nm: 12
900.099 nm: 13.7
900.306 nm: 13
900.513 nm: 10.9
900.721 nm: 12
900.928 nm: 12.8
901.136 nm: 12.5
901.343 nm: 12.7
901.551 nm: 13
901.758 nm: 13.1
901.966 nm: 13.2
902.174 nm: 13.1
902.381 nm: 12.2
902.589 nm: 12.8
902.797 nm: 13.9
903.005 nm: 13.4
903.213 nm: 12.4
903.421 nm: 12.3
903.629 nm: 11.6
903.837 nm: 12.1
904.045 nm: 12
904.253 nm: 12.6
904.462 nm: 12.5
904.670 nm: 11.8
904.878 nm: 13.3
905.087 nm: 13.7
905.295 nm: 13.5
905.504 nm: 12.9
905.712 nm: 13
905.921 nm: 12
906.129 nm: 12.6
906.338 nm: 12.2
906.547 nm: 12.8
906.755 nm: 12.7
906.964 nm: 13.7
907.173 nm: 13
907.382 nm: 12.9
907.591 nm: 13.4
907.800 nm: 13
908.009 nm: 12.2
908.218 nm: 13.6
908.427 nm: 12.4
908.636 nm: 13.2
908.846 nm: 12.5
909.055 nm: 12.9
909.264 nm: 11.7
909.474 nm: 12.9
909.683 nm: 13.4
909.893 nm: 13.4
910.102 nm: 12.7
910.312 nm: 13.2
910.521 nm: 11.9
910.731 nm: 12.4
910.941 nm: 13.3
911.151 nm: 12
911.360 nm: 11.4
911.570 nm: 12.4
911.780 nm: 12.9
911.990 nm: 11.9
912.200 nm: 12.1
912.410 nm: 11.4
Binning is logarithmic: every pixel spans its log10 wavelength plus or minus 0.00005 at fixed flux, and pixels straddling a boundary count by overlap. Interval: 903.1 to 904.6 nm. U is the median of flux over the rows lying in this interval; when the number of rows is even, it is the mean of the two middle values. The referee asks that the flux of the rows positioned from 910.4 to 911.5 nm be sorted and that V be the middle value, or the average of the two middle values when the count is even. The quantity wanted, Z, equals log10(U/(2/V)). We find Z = 1.87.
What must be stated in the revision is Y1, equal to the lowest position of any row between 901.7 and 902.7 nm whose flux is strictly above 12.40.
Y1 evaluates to 901.758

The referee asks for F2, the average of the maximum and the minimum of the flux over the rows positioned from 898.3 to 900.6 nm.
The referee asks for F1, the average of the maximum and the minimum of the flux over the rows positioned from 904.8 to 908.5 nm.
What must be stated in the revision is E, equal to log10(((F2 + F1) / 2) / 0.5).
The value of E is 1.40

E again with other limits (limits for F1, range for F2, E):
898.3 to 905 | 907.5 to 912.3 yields 1.40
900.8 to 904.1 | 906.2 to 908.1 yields 1.41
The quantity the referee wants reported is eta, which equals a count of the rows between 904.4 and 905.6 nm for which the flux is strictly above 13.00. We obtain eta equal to 3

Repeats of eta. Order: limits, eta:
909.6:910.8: 3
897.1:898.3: 1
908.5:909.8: 2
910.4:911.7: 1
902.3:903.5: 2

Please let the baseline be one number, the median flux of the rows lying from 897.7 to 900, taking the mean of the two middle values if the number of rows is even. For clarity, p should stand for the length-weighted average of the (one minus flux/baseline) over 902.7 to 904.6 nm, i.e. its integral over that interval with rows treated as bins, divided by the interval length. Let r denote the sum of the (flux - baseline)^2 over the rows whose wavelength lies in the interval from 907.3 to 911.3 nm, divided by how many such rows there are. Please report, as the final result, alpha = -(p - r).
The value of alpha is 0.47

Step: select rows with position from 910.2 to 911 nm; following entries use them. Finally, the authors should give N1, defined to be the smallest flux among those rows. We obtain 11.9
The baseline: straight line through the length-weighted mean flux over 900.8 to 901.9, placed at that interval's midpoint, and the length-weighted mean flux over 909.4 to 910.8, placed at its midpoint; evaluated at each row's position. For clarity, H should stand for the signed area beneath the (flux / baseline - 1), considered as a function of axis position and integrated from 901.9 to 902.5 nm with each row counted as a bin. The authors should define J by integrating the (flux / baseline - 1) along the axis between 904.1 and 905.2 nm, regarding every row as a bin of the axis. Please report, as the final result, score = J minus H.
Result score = -0.01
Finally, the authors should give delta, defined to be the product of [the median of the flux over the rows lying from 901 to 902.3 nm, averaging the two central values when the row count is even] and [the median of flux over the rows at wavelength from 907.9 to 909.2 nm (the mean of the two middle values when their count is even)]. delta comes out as 166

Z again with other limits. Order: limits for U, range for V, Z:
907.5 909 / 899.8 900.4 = 1.93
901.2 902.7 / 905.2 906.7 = 1.92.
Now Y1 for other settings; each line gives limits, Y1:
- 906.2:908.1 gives 906.547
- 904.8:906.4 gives 904.878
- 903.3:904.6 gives 904.253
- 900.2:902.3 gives 900.306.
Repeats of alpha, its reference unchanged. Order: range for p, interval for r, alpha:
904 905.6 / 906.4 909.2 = 0.52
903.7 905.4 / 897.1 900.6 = 0.62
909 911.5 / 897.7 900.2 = 0.49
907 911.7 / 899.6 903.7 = 0.59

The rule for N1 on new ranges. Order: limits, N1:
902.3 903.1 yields 12.2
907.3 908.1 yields 12.2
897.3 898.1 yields 11.7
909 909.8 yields 11.7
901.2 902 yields 12.7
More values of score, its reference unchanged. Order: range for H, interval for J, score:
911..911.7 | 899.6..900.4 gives 0.05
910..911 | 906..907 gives 0.00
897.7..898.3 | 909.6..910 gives 0.05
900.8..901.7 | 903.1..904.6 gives -0.07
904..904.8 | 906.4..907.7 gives 0.06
